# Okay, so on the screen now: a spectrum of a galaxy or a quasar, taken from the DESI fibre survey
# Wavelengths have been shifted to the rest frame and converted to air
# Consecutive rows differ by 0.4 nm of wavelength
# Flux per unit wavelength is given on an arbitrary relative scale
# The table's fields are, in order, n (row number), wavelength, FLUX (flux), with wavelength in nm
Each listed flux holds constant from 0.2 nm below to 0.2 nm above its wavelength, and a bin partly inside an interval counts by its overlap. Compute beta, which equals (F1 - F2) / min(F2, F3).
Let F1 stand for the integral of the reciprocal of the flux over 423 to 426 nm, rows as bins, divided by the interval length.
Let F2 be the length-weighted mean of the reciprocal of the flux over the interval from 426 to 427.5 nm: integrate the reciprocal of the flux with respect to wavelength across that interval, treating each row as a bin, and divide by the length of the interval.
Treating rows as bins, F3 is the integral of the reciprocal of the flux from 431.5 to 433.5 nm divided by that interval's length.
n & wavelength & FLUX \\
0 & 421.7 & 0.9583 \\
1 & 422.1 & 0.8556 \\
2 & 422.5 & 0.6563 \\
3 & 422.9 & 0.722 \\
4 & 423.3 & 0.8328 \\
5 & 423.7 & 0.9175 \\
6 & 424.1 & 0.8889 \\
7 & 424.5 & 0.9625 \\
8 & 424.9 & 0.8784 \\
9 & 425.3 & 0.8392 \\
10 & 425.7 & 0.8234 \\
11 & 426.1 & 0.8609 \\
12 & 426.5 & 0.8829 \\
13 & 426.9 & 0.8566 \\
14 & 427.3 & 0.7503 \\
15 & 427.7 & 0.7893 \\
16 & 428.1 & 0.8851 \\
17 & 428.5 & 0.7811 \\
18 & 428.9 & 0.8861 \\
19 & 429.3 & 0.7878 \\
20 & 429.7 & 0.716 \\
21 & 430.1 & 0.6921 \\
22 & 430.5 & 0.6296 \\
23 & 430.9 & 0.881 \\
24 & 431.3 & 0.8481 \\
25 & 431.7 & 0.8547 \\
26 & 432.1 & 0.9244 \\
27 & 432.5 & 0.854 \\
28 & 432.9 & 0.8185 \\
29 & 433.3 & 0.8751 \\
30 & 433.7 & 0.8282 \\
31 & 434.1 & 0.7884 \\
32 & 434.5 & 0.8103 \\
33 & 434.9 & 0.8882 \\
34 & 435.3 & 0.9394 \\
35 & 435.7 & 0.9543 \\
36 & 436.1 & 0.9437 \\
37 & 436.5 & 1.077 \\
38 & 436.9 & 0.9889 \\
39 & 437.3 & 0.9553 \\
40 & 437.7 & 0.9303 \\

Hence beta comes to -0.04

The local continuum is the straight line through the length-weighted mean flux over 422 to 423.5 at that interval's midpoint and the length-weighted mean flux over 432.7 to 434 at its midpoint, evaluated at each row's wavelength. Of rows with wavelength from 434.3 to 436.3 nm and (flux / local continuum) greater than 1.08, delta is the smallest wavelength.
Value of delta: 435.3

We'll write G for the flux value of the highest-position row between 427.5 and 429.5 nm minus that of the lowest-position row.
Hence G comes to 0.00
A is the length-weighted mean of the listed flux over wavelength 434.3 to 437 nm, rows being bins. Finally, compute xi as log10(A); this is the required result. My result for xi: -0.026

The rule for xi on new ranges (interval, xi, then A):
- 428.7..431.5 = -0.109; 0.78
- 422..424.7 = -0.079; 0.83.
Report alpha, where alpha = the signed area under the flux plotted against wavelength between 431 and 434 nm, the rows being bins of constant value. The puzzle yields 2.6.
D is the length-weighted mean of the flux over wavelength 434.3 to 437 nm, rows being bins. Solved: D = 0.94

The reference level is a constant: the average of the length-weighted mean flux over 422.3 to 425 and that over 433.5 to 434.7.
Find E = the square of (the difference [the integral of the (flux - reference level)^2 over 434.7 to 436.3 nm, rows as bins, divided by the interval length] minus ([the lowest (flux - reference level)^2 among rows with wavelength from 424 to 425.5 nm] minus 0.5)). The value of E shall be 0.262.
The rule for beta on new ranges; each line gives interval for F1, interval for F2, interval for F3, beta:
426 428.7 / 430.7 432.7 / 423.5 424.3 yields 0.06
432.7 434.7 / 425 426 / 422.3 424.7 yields 0.02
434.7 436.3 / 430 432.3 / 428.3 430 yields -0.15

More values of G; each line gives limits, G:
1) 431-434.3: -0.06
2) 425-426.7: 0.04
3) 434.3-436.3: 0.13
